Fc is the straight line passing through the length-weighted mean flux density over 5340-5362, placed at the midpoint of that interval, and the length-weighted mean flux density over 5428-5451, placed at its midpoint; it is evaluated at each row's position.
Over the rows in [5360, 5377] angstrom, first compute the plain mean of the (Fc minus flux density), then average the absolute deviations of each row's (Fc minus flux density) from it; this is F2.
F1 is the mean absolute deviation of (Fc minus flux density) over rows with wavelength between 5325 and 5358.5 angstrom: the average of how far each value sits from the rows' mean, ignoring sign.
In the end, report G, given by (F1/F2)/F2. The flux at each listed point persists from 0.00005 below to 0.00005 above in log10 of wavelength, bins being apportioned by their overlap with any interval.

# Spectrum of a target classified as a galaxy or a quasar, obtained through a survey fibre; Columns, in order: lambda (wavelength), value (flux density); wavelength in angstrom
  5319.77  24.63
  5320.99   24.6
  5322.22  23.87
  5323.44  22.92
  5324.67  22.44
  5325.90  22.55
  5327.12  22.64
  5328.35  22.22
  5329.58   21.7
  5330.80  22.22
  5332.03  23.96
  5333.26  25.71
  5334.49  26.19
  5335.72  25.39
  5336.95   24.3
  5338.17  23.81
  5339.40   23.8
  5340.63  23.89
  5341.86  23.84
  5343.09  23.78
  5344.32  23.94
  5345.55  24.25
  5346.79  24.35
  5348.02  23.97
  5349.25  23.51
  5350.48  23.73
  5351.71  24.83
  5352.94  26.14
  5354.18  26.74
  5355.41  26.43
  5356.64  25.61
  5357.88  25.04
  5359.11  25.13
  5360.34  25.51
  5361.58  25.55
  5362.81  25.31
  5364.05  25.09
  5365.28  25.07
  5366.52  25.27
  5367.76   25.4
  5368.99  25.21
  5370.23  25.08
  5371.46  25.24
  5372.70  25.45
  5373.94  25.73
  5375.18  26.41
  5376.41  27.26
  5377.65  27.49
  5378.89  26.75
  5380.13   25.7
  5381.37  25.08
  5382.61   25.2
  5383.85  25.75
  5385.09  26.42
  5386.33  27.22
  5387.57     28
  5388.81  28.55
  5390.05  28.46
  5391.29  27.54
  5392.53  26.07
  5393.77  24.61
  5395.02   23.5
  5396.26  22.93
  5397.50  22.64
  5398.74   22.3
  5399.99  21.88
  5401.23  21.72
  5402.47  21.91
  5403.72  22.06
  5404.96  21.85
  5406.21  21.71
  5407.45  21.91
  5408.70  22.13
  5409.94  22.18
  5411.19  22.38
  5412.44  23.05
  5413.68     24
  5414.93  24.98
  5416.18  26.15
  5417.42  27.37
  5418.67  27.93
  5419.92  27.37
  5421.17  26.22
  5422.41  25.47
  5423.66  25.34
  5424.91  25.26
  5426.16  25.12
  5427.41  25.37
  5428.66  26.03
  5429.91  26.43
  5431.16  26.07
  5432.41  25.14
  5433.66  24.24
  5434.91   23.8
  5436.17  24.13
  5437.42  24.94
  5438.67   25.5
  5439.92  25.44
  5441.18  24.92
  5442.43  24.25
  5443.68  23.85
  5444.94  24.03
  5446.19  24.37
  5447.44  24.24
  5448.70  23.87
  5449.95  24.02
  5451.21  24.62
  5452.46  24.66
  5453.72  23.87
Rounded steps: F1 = 1.04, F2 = 0.40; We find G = 7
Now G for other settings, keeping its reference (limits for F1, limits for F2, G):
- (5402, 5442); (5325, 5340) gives 1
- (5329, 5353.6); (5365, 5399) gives 1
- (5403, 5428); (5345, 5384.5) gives 4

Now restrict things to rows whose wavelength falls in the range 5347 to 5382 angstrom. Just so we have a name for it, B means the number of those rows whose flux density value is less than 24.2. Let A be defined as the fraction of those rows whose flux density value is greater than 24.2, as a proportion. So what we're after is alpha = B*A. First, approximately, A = 0.9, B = 3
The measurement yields 3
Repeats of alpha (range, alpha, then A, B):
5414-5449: 4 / 0.8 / 5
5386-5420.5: 7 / 0.4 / 16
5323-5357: 7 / 0.4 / 17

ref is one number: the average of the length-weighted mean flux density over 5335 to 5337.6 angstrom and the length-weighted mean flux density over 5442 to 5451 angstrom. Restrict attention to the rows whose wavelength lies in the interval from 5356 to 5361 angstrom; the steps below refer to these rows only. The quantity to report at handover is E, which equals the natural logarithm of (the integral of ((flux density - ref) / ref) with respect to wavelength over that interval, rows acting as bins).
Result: -1.81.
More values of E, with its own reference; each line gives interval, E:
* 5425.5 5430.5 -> -1.40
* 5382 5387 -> -1.09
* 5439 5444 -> -3.25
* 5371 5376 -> -1.36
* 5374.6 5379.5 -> -0.71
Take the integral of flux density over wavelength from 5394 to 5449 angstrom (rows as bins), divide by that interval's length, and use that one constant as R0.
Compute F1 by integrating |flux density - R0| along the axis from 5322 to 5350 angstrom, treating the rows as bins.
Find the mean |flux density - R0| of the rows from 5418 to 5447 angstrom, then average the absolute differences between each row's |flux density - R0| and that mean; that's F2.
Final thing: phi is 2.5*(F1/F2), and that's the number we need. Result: 94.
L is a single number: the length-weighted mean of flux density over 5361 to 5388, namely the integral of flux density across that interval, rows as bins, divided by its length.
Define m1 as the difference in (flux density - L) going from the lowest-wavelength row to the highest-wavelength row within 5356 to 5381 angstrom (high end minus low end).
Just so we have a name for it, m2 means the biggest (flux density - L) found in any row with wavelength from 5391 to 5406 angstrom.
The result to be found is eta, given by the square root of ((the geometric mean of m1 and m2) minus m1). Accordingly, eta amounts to 0.54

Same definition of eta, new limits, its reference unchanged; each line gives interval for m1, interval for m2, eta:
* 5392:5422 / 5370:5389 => 0.69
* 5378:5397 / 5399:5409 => 2.76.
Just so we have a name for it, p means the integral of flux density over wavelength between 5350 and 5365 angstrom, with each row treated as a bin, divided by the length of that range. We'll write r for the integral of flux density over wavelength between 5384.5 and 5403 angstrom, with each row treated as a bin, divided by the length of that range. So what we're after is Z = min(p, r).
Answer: 24.9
